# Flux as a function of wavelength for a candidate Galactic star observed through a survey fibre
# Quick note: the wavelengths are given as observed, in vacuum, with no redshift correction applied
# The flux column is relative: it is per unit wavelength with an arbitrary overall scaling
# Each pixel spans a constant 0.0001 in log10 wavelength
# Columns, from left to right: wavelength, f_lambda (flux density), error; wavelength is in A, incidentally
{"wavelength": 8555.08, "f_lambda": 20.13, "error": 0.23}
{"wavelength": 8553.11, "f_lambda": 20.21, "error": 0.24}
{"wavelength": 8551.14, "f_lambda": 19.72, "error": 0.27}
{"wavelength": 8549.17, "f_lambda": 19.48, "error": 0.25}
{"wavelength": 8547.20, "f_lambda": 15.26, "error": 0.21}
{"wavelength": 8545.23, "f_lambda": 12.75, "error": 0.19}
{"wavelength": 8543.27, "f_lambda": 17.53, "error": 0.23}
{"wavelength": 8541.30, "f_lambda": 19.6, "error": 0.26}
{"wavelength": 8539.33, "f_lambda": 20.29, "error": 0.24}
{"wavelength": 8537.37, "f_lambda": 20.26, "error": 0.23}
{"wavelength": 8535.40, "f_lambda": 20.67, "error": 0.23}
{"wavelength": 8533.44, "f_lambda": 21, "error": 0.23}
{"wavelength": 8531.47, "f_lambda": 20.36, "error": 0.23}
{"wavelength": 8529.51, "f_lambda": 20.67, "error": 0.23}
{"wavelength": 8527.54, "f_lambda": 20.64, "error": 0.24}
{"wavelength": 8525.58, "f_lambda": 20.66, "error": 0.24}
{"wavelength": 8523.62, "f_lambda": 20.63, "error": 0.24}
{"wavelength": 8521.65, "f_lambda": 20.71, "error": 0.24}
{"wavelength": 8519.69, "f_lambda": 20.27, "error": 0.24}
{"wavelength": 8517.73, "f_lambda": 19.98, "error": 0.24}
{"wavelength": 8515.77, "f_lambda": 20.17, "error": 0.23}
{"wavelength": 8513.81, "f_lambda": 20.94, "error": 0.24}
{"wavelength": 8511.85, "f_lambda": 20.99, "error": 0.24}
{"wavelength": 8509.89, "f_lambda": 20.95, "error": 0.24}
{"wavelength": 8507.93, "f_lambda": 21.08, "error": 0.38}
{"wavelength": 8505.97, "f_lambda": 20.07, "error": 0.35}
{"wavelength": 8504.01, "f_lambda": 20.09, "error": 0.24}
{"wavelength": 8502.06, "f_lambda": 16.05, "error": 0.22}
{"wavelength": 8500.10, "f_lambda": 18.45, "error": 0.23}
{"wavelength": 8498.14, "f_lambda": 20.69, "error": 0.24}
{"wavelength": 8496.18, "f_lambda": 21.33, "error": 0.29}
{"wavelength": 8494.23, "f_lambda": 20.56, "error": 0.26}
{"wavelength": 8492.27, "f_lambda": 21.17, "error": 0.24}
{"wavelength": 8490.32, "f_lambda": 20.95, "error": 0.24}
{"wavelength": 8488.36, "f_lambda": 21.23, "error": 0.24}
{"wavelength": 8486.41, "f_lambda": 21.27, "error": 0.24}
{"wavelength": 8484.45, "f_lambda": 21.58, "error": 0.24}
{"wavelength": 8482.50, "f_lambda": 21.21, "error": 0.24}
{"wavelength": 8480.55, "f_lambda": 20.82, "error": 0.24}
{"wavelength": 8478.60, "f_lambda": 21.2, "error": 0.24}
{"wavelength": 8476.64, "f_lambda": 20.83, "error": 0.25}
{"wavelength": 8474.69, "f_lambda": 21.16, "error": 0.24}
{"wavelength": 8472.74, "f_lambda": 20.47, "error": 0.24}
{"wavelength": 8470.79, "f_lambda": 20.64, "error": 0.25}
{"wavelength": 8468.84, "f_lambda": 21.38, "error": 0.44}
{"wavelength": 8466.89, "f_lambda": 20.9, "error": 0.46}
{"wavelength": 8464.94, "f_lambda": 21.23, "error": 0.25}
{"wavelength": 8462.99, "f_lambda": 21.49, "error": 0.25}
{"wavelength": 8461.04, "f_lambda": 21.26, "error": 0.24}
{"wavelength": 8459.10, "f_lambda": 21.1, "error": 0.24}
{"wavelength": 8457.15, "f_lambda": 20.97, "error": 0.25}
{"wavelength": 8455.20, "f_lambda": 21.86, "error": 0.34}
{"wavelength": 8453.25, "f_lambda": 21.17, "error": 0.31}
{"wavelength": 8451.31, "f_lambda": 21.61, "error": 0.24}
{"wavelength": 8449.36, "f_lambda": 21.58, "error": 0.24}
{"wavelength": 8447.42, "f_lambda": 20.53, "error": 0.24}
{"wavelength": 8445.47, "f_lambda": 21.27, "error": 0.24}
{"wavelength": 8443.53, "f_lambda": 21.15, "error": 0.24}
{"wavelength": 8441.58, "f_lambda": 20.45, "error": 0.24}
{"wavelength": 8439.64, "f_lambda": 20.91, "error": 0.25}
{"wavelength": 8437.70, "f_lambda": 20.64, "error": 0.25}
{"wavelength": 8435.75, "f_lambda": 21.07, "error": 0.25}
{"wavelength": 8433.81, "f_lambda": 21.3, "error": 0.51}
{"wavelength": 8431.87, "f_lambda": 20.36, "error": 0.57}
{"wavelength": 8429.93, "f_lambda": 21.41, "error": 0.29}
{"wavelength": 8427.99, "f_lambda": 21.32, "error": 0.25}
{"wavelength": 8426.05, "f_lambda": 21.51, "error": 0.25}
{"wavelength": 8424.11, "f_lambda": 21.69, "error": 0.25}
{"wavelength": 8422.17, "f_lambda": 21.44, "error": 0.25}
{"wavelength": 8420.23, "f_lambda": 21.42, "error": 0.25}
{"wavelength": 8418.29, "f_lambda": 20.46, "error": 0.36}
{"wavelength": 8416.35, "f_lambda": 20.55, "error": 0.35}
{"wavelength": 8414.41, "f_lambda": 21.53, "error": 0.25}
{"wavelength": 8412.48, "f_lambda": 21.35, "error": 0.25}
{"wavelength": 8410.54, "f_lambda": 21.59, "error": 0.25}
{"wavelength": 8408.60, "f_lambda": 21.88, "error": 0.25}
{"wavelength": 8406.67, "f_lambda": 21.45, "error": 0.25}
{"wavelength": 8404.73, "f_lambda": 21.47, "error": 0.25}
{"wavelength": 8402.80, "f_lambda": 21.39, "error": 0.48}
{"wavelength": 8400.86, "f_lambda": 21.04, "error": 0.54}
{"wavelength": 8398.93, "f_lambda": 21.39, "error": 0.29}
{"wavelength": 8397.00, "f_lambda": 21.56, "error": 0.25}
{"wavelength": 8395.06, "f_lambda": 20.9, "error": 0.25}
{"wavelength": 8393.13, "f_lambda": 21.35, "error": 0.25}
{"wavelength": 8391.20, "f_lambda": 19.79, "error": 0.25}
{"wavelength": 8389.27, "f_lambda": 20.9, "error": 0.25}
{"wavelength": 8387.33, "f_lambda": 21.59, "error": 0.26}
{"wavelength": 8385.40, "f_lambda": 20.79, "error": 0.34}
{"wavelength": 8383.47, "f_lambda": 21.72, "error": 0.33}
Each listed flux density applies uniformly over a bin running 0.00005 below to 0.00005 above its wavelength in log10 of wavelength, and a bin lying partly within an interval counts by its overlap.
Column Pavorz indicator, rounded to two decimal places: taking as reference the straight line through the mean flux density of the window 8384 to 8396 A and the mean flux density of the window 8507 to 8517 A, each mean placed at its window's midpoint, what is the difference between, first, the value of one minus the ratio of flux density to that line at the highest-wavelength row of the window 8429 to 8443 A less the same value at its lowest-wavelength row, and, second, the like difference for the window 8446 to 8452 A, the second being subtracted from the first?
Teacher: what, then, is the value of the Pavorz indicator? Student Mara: 0.10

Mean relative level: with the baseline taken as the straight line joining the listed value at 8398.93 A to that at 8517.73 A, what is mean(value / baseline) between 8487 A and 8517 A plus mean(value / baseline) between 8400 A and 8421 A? 2.009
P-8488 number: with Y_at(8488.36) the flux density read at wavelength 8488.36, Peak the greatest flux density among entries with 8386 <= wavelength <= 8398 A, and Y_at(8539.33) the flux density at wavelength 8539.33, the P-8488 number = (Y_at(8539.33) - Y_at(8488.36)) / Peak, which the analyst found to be -0.044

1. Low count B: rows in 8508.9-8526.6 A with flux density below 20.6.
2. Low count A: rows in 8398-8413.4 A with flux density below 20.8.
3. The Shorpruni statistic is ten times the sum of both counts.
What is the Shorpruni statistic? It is 30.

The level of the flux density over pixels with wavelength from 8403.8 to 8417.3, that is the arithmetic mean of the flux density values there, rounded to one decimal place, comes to 21.4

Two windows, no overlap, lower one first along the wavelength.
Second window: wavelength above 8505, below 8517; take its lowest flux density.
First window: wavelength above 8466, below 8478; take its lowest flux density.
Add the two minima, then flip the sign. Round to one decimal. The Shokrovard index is -40.5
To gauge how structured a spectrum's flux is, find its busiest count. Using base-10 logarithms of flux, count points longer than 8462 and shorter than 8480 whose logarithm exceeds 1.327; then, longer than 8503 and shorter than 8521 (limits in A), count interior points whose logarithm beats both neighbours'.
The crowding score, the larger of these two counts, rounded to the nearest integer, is 2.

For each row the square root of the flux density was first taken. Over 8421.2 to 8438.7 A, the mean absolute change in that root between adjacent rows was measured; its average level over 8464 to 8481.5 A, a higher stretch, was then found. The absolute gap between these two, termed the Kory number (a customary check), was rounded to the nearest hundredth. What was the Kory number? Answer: 4.53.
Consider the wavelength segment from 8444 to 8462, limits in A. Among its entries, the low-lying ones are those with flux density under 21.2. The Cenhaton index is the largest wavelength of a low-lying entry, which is 8459.10 A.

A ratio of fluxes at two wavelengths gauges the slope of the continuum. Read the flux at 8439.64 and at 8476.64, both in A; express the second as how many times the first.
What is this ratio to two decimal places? 1.00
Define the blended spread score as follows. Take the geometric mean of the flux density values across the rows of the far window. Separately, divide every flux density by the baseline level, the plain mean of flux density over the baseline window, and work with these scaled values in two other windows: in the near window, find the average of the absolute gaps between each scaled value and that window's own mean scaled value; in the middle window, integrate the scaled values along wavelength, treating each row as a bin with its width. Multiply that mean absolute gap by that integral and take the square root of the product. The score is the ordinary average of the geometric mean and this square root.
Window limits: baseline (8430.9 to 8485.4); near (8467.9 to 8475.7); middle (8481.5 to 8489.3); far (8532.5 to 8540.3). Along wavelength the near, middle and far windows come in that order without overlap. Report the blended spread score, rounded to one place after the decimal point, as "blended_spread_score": 10.5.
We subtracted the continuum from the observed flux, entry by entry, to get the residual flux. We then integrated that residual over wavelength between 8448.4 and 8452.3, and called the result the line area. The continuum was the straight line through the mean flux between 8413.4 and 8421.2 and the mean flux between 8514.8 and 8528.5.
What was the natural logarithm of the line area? 1.1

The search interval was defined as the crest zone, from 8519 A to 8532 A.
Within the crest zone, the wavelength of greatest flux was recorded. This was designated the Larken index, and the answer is 8521.65 A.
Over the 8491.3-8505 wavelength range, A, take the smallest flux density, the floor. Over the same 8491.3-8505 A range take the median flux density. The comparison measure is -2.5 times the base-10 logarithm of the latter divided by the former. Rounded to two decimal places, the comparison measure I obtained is -0.27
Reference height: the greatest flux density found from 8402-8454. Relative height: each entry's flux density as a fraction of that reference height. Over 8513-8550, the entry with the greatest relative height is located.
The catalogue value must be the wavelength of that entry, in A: 8533.44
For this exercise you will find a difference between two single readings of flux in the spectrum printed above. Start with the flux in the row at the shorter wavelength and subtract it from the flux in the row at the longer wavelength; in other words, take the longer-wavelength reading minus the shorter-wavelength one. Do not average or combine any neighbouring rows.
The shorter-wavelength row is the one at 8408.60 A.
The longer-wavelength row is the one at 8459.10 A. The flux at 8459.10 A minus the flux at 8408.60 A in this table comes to -0.78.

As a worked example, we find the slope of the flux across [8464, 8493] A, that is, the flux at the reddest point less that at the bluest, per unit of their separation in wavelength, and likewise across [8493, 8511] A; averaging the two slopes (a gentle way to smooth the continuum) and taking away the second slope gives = -0.014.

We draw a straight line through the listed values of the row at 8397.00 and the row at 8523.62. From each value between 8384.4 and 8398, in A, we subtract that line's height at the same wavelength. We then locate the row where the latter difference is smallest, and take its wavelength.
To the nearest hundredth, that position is 8391.20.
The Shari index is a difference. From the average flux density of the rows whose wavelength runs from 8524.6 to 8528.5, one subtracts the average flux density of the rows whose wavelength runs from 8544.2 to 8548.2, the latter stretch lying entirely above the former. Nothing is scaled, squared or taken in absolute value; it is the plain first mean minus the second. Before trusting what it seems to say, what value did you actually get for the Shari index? 6.6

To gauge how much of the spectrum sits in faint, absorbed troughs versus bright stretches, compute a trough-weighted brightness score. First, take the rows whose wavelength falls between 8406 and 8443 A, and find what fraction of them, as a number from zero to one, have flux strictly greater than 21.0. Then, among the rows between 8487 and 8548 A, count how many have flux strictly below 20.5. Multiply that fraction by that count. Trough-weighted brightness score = 10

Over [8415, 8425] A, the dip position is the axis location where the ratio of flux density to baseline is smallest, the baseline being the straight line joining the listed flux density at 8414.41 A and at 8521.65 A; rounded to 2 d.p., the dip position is 8418.29 A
